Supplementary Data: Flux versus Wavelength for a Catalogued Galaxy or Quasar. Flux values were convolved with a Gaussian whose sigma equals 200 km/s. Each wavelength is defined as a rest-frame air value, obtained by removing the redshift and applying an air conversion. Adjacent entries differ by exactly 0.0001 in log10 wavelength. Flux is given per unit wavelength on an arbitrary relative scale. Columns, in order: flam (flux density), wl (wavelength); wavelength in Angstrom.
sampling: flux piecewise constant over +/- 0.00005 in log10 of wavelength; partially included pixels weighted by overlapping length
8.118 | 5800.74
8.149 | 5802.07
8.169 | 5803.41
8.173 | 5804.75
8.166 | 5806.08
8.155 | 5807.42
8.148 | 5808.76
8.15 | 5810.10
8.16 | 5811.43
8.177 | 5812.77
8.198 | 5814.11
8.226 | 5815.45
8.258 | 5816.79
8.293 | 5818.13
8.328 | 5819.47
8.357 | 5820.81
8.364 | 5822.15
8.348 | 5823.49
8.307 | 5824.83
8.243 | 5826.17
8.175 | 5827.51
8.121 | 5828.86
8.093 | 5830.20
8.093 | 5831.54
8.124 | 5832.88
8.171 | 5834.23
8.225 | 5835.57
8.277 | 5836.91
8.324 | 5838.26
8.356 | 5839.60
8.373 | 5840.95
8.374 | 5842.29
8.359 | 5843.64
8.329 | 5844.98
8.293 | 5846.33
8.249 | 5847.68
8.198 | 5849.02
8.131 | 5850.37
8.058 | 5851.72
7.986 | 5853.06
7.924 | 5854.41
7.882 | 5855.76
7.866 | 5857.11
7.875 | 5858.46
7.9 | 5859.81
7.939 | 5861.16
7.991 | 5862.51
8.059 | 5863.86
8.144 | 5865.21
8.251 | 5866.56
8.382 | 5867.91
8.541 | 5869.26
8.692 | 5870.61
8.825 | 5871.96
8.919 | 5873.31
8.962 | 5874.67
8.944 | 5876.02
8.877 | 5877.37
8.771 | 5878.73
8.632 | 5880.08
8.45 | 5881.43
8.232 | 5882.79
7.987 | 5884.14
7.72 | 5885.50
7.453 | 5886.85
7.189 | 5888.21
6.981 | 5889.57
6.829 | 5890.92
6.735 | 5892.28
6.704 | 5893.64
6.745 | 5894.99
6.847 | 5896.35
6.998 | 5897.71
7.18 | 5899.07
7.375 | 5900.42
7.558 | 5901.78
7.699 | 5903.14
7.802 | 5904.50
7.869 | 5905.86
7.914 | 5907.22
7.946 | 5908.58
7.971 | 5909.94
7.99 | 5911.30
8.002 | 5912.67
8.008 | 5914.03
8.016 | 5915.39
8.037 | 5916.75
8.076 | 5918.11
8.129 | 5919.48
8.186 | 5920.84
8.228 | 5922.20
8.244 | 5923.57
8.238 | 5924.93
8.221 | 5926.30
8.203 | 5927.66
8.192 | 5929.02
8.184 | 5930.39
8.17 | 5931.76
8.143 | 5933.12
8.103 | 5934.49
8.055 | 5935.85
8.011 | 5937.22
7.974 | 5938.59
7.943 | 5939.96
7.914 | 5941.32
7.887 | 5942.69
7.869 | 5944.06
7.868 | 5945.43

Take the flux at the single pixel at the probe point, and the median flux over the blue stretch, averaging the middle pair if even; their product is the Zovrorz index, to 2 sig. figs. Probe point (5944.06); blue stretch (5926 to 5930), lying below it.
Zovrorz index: 65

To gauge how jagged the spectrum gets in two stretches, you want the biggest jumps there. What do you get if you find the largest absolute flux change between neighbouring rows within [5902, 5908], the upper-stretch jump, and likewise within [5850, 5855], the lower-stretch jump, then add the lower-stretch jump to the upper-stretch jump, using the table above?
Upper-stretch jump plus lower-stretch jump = 0.18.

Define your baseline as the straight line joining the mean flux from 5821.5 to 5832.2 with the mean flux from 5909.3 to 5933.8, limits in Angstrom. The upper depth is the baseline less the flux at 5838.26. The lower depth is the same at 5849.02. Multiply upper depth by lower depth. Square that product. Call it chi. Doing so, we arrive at 0.000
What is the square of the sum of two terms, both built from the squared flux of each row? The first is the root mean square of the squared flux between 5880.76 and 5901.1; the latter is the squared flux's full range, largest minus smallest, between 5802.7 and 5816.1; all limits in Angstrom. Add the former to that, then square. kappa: 3072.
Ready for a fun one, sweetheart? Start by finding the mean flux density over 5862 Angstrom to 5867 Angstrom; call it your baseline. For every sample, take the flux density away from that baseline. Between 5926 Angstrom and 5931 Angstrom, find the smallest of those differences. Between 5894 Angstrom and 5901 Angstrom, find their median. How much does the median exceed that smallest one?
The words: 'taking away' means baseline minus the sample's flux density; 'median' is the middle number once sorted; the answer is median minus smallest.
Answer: 1.2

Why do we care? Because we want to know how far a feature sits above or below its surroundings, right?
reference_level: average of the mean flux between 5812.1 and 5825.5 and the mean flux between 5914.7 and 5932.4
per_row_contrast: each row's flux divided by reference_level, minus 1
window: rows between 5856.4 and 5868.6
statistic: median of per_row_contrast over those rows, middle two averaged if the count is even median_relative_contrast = -0.028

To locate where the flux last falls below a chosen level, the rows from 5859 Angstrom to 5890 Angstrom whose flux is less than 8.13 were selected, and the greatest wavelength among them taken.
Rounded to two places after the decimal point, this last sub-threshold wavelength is 5889.57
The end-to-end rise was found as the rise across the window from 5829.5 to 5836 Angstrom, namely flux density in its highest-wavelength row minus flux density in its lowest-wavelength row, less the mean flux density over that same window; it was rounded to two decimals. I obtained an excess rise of -8.01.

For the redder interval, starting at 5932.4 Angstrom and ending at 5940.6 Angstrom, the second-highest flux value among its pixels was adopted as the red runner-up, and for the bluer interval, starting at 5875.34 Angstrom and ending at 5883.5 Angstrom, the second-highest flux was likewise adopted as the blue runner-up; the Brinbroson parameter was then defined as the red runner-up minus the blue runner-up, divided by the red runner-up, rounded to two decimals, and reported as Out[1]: -0.10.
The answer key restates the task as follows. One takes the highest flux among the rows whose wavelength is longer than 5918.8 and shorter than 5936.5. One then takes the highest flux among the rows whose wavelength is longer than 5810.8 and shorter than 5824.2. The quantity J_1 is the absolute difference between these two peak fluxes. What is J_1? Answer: 0.12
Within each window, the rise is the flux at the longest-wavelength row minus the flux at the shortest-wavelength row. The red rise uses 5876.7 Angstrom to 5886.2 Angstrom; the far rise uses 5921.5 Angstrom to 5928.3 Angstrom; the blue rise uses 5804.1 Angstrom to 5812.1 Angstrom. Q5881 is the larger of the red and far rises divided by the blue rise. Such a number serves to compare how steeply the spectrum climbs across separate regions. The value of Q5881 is 1.9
